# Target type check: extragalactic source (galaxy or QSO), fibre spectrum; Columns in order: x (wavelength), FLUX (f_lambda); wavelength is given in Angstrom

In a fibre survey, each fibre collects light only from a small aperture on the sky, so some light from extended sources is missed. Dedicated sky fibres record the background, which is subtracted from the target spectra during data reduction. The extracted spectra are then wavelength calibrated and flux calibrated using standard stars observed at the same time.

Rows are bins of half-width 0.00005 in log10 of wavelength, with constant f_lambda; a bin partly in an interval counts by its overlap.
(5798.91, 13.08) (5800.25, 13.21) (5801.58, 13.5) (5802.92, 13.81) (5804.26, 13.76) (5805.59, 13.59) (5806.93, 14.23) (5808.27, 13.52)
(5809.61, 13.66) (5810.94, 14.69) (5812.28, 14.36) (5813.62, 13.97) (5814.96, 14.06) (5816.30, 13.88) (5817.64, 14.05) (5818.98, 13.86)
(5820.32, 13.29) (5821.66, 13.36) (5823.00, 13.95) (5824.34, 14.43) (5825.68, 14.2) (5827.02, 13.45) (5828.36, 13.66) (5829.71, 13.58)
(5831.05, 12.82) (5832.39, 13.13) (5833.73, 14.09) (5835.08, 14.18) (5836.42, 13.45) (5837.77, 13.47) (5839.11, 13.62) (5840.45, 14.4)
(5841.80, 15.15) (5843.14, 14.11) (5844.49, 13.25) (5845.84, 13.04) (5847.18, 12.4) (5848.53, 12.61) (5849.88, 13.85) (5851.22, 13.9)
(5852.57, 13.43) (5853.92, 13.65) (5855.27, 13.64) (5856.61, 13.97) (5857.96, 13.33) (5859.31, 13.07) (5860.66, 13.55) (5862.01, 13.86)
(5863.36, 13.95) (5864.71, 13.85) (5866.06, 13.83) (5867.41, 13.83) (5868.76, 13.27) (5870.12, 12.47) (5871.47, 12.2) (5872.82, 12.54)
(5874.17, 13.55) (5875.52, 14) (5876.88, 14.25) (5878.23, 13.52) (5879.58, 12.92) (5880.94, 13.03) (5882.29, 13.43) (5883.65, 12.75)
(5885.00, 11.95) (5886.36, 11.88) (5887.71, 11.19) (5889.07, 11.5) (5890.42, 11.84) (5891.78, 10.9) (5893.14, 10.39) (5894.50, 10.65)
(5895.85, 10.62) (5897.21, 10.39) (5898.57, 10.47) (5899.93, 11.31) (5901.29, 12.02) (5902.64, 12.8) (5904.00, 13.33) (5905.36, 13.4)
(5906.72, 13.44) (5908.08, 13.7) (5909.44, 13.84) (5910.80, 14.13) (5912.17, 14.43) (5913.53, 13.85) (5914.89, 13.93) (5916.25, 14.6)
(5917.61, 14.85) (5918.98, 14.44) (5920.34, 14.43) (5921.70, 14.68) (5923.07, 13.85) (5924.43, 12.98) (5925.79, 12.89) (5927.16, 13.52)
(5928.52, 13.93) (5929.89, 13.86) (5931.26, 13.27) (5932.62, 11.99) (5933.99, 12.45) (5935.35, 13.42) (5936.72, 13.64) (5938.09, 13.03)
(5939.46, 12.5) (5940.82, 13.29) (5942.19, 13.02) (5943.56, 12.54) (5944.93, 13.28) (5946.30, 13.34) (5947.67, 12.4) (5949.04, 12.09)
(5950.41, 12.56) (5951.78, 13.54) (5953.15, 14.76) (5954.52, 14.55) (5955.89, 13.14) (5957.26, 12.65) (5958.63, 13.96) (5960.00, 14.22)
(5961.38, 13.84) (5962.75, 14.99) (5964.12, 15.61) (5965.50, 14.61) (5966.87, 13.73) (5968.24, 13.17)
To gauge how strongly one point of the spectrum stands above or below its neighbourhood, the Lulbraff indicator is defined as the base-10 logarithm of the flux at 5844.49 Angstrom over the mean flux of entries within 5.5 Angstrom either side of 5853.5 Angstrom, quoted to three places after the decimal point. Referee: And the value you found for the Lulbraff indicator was -0.010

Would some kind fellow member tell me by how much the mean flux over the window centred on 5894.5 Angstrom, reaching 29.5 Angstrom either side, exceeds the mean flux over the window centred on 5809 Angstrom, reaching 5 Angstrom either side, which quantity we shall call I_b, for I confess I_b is -1.1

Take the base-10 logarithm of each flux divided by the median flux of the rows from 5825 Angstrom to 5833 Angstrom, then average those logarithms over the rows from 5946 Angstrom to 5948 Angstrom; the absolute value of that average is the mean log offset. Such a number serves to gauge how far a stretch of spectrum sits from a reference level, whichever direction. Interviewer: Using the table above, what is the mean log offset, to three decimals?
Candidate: 0.022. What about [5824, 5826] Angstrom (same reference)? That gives 0.025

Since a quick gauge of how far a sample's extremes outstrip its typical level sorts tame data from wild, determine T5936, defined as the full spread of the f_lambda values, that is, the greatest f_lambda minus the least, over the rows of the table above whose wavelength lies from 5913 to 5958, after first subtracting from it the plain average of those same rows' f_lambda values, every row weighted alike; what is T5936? -10.6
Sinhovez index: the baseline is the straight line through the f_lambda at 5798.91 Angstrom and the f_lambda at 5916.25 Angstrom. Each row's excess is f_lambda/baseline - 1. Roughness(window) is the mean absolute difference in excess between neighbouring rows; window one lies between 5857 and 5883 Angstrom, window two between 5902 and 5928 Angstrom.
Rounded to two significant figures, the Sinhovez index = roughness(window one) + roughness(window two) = 0.050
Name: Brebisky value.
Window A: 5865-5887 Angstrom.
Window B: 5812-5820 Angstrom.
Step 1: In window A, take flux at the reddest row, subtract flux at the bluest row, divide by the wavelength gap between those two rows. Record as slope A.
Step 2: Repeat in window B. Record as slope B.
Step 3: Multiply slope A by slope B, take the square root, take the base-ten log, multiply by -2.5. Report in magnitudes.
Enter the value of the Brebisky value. 2.68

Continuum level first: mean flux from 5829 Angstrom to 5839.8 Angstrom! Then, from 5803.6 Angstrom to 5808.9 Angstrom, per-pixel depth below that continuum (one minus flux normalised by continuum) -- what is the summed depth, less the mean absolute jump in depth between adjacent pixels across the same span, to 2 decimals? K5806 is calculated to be -0.11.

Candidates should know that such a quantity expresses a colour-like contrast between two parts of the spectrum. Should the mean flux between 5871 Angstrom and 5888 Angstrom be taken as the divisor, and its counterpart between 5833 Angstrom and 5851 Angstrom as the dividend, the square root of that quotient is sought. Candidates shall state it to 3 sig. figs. 1.03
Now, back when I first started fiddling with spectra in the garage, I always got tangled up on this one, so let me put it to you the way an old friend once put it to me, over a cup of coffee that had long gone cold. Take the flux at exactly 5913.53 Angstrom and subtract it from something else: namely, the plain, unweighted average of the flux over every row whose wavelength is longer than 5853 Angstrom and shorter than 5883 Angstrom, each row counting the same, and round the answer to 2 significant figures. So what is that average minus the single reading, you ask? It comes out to -0.41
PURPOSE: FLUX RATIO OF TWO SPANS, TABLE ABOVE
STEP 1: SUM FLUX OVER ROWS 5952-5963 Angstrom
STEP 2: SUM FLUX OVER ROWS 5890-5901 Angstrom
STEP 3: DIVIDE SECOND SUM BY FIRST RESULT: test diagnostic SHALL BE 0.77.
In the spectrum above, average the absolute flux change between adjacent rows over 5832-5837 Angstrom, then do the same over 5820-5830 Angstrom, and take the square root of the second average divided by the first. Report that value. 0.76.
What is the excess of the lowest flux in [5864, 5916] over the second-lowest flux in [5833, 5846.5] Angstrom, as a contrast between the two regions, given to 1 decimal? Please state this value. -2.9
